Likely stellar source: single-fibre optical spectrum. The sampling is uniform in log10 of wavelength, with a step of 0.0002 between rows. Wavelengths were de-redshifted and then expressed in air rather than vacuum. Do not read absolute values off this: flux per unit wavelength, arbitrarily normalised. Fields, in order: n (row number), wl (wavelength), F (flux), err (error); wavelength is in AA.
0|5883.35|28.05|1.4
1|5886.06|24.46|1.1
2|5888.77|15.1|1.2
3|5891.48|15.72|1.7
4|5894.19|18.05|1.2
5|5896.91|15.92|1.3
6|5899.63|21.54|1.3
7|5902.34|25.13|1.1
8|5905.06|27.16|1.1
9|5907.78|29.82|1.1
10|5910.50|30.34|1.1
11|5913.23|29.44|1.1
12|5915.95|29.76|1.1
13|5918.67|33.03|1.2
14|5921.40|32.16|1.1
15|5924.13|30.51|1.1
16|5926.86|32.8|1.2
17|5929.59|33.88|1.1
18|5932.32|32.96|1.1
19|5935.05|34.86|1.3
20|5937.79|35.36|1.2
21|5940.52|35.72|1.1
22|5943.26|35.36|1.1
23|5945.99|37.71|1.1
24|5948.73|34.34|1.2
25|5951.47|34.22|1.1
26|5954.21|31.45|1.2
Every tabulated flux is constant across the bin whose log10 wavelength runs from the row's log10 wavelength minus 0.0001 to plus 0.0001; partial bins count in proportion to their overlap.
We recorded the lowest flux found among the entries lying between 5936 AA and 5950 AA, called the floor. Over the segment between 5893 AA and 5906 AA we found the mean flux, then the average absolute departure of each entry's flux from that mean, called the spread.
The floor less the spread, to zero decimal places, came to 31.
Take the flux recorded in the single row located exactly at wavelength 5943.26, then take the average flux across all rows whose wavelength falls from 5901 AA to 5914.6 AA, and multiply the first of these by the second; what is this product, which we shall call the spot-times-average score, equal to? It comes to 1003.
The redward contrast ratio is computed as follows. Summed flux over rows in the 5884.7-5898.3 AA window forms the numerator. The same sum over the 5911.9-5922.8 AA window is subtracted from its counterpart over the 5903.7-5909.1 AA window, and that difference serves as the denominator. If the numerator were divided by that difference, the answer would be -1.3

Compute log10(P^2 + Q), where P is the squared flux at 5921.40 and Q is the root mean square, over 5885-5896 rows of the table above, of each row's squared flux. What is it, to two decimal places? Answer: 6.03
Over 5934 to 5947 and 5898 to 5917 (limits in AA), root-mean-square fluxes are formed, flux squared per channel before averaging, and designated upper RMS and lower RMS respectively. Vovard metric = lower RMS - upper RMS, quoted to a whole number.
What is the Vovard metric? -8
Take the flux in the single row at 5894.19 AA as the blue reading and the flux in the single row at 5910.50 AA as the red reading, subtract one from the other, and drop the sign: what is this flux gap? 12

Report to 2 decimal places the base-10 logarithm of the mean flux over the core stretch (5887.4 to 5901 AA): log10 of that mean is 1.24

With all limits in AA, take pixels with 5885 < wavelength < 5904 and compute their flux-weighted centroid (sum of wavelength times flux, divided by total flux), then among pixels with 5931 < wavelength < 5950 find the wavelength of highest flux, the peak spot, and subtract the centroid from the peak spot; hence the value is 51.5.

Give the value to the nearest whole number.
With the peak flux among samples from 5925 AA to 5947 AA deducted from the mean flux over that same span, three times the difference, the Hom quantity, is -9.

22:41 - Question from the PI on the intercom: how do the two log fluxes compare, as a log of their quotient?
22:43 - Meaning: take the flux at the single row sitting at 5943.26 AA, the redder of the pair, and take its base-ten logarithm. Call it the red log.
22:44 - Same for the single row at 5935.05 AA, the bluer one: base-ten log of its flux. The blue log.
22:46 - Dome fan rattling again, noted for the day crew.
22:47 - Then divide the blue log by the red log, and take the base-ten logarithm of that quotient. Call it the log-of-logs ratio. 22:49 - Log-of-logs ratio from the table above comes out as -0.002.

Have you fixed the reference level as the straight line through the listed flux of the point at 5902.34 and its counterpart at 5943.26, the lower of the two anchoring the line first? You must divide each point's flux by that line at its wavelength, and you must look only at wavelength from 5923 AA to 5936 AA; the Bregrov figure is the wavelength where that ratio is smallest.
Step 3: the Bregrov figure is 5924.13 AA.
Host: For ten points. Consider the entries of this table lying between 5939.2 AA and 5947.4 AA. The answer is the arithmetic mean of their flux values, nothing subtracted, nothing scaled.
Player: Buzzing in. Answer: 36.3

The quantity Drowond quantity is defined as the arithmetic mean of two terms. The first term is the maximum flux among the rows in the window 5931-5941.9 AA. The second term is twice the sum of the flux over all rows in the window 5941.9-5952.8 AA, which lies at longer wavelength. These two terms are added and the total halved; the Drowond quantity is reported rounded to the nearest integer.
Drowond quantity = 159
